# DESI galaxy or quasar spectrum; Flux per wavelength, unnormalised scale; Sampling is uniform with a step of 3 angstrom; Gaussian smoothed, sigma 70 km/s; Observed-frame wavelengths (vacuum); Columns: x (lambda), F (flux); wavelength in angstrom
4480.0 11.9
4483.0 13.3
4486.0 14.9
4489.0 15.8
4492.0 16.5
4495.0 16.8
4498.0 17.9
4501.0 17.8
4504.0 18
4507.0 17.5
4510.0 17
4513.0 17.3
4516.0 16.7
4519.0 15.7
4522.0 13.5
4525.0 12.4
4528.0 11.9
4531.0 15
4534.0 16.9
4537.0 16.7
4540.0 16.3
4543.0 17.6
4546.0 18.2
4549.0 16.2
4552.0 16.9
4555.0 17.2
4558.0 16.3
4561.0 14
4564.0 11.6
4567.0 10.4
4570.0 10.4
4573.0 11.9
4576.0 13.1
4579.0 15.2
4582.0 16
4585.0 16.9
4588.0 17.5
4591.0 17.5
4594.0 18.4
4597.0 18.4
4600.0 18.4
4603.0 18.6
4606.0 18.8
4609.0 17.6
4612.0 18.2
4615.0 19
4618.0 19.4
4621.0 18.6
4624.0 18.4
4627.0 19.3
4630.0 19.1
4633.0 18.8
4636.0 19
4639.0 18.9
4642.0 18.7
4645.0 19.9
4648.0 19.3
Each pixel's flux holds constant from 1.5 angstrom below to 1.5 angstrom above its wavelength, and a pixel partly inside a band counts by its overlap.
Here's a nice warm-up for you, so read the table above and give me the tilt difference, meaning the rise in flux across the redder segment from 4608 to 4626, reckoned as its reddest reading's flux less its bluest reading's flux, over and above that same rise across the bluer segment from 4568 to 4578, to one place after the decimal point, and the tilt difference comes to -1.9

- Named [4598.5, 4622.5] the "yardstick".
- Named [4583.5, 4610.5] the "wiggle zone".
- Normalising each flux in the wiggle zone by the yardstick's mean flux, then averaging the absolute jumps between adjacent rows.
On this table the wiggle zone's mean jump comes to 0.021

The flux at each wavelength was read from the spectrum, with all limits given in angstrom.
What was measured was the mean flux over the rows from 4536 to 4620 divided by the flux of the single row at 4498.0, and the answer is 0.91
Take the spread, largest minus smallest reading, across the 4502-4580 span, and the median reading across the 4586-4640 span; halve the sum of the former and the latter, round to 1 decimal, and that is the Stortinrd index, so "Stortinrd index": 13.2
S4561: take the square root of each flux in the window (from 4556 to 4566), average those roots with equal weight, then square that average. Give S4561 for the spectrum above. 13.9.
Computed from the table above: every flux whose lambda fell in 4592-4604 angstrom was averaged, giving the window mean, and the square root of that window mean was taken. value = 4.3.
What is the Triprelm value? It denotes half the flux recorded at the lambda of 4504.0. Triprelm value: 9.0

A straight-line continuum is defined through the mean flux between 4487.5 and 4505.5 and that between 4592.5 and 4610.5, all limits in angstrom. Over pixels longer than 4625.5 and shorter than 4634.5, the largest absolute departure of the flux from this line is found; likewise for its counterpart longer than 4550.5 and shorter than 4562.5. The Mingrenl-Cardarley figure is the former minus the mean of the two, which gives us -1.6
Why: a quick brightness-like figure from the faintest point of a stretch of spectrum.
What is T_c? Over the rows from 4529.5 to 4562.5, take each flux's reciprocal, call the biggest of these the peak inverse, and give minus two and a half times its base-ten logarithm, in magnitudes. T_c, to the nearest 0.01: 2.87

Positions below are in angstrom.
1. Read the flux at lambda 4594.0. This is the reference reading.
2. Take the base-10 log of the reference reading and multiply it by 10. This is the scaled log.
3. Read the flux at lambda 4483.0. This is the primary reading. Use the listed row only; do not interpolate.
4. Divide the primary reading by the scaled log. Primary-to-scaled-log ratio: 1.1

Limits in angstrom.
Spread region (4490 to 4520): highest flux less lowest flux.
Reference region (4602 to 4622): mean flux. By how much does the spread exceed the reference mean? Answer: -16.3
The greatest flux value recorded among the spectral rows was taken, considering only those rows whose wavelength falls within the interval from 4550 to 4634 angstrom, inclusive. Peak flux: 19.4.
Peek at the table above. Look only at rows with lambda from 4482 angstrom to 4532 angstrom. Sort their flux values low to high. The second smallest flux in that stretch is 12.4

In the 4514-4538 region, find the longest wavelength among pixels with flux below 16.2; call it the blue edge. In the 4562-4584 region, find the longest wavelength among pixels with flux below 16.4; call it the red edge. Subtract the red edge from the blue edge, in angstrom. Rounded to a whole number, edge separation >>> -51 angstrom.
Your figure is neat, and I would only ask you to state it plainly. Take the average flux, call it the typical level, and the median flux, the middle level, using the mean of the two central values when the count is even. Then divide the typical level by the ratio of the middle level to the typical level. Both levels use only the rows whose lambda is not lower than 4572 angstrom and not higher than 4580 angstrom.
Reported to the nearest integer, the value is 14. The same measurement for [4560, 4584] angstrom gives 13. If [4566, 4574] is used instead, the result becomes 11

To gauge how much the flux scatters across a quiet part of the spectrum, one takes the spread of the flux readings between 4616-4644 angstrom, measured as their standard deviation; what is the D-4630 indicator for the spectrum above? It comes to 0.3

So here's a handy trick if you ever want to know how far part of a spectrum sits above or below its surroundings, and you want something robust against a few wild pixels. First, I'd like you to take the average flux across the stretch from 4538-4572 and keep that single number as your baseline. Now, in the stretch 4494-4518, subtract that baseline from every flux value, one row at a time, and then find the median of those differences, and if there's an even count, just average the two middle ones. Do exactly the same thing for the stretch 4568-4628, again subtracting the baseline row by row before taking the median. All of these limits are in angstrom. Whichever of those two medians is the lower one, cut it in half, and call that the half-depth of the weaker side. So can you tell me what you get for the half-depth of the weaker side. 1.2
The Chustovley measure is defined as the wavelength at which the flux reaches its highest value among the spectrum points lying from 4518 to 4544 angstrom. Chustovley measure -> 4543.0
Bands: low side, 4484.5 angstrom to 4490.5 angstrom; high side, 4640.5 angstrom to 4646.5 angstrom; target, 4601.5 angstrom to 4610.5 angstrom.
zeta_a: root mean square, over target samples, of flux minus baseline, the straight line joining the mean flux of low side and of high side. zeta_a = 0.57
